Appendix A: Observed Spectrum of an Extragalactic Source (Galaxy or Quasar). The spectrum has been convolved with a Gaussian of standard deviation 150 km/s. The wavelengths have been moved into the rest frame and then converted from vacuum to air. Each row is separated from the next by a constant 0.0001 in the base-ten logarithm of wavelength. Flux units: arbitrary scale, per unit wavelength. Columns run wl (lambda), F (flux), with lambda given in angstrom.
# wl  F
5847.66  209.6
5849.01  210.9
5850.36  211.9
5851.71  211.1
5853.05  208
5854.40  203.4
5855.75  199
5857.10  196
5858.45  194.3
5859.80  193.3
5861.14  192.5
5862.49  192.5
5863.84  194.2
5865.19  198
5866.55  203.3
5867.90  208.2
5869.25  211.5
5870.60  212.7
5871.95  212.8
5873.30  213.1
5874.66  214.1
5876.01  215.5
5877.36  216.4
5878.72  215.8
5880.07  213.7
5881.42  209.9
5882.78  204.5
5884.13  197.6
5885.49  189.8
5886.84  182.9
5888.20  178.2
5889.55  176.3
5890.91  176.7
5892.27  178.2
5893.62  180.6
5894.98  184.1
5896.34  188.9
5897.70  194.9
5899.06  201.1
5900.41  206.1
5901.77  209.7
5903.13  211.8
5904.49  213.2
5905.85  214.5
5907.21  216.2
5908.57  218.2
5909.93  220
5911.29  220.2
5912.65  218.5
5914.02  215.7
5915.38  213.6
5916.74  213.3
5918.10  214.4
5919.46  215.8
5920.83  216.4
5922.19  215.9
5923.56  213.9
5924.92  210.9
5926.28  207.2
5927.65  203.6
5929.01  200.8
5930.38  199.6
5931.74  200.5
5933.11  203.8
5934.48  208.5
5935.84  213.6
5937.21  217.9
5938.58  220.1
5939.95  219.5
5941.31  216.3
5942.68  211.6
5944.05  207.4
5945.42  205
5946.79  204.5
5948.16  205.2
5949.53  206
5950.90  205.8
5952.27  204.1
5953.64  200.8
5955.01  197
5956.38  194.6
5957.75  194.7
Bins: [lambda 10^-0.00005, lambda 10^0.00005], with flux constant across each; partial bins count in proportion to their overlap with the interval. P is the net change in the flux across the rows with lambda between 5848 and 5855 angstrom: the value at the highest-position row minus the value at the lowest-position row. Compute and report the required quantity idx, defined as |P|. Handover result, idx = 7.5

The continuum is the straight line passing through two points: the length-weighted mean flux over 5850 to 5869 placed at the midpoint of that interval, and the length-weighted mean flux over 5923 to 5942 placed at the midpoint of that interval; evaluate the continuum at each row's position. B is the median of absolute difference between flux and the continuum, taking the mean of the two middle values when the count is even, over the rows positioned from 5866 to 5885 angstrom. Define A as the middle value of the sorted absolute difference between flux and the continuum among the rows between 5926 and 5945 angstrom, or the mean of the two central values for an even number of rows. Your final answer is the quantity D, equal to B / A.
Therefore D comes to 1.8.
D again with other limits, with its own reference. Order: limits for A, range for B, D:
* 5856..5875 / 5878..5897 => 2.4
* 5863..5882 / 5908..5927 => 0.7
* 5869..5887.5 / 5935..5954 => 0.6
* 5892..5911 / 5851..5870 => 0.7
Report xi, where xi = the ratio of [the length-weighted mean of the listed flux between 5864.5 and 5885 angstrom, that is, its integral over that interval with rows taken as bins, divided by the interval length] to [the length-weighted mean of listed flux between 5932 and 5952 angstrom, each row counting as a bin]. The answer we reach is 1.00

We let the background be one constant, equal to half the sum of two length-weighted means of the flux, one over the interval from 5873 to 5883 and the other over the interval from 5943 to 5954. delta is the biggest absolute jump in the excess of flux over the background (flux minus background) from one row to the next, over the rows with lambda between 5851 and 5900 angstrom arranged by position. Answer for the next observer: 7.8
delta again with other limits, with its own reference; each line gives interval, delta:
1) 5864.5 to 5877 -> 5.3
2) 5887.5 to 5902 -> 6.2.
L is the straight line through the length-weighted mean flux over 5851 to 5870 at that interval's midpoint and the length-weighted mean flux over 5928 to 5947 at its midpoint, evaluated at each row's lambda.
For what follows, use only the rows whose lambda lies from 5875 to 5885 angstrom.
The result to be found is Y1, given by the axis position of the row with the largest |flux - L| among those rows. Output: 5877.36 angstrom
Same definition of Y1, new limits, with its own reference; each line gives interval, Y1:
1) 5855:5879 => 5877.36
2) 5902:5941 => 5911.29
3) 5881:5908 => 5889.55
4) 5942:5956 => 5955.01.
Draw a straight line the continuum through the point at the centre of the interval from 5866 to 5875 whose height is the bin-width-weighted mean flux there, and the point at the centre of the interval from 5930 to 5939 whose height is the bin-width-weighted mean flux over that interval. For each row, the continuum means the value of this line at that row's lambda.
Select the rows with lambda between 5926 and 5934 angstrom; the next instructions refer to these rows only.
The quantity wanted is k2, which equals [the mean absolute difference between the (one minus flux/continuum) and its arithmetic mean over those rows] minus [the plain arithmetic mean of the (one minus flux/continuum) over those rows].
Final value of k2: -0.02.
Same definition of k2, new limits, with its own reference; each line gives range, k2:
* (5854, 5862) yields -0.05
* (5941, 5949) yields 0.02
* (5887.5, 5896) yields -0.14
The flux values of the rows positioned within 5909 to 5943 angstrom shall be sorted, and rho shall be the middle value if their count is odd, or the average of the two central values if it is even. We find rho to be 213.9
